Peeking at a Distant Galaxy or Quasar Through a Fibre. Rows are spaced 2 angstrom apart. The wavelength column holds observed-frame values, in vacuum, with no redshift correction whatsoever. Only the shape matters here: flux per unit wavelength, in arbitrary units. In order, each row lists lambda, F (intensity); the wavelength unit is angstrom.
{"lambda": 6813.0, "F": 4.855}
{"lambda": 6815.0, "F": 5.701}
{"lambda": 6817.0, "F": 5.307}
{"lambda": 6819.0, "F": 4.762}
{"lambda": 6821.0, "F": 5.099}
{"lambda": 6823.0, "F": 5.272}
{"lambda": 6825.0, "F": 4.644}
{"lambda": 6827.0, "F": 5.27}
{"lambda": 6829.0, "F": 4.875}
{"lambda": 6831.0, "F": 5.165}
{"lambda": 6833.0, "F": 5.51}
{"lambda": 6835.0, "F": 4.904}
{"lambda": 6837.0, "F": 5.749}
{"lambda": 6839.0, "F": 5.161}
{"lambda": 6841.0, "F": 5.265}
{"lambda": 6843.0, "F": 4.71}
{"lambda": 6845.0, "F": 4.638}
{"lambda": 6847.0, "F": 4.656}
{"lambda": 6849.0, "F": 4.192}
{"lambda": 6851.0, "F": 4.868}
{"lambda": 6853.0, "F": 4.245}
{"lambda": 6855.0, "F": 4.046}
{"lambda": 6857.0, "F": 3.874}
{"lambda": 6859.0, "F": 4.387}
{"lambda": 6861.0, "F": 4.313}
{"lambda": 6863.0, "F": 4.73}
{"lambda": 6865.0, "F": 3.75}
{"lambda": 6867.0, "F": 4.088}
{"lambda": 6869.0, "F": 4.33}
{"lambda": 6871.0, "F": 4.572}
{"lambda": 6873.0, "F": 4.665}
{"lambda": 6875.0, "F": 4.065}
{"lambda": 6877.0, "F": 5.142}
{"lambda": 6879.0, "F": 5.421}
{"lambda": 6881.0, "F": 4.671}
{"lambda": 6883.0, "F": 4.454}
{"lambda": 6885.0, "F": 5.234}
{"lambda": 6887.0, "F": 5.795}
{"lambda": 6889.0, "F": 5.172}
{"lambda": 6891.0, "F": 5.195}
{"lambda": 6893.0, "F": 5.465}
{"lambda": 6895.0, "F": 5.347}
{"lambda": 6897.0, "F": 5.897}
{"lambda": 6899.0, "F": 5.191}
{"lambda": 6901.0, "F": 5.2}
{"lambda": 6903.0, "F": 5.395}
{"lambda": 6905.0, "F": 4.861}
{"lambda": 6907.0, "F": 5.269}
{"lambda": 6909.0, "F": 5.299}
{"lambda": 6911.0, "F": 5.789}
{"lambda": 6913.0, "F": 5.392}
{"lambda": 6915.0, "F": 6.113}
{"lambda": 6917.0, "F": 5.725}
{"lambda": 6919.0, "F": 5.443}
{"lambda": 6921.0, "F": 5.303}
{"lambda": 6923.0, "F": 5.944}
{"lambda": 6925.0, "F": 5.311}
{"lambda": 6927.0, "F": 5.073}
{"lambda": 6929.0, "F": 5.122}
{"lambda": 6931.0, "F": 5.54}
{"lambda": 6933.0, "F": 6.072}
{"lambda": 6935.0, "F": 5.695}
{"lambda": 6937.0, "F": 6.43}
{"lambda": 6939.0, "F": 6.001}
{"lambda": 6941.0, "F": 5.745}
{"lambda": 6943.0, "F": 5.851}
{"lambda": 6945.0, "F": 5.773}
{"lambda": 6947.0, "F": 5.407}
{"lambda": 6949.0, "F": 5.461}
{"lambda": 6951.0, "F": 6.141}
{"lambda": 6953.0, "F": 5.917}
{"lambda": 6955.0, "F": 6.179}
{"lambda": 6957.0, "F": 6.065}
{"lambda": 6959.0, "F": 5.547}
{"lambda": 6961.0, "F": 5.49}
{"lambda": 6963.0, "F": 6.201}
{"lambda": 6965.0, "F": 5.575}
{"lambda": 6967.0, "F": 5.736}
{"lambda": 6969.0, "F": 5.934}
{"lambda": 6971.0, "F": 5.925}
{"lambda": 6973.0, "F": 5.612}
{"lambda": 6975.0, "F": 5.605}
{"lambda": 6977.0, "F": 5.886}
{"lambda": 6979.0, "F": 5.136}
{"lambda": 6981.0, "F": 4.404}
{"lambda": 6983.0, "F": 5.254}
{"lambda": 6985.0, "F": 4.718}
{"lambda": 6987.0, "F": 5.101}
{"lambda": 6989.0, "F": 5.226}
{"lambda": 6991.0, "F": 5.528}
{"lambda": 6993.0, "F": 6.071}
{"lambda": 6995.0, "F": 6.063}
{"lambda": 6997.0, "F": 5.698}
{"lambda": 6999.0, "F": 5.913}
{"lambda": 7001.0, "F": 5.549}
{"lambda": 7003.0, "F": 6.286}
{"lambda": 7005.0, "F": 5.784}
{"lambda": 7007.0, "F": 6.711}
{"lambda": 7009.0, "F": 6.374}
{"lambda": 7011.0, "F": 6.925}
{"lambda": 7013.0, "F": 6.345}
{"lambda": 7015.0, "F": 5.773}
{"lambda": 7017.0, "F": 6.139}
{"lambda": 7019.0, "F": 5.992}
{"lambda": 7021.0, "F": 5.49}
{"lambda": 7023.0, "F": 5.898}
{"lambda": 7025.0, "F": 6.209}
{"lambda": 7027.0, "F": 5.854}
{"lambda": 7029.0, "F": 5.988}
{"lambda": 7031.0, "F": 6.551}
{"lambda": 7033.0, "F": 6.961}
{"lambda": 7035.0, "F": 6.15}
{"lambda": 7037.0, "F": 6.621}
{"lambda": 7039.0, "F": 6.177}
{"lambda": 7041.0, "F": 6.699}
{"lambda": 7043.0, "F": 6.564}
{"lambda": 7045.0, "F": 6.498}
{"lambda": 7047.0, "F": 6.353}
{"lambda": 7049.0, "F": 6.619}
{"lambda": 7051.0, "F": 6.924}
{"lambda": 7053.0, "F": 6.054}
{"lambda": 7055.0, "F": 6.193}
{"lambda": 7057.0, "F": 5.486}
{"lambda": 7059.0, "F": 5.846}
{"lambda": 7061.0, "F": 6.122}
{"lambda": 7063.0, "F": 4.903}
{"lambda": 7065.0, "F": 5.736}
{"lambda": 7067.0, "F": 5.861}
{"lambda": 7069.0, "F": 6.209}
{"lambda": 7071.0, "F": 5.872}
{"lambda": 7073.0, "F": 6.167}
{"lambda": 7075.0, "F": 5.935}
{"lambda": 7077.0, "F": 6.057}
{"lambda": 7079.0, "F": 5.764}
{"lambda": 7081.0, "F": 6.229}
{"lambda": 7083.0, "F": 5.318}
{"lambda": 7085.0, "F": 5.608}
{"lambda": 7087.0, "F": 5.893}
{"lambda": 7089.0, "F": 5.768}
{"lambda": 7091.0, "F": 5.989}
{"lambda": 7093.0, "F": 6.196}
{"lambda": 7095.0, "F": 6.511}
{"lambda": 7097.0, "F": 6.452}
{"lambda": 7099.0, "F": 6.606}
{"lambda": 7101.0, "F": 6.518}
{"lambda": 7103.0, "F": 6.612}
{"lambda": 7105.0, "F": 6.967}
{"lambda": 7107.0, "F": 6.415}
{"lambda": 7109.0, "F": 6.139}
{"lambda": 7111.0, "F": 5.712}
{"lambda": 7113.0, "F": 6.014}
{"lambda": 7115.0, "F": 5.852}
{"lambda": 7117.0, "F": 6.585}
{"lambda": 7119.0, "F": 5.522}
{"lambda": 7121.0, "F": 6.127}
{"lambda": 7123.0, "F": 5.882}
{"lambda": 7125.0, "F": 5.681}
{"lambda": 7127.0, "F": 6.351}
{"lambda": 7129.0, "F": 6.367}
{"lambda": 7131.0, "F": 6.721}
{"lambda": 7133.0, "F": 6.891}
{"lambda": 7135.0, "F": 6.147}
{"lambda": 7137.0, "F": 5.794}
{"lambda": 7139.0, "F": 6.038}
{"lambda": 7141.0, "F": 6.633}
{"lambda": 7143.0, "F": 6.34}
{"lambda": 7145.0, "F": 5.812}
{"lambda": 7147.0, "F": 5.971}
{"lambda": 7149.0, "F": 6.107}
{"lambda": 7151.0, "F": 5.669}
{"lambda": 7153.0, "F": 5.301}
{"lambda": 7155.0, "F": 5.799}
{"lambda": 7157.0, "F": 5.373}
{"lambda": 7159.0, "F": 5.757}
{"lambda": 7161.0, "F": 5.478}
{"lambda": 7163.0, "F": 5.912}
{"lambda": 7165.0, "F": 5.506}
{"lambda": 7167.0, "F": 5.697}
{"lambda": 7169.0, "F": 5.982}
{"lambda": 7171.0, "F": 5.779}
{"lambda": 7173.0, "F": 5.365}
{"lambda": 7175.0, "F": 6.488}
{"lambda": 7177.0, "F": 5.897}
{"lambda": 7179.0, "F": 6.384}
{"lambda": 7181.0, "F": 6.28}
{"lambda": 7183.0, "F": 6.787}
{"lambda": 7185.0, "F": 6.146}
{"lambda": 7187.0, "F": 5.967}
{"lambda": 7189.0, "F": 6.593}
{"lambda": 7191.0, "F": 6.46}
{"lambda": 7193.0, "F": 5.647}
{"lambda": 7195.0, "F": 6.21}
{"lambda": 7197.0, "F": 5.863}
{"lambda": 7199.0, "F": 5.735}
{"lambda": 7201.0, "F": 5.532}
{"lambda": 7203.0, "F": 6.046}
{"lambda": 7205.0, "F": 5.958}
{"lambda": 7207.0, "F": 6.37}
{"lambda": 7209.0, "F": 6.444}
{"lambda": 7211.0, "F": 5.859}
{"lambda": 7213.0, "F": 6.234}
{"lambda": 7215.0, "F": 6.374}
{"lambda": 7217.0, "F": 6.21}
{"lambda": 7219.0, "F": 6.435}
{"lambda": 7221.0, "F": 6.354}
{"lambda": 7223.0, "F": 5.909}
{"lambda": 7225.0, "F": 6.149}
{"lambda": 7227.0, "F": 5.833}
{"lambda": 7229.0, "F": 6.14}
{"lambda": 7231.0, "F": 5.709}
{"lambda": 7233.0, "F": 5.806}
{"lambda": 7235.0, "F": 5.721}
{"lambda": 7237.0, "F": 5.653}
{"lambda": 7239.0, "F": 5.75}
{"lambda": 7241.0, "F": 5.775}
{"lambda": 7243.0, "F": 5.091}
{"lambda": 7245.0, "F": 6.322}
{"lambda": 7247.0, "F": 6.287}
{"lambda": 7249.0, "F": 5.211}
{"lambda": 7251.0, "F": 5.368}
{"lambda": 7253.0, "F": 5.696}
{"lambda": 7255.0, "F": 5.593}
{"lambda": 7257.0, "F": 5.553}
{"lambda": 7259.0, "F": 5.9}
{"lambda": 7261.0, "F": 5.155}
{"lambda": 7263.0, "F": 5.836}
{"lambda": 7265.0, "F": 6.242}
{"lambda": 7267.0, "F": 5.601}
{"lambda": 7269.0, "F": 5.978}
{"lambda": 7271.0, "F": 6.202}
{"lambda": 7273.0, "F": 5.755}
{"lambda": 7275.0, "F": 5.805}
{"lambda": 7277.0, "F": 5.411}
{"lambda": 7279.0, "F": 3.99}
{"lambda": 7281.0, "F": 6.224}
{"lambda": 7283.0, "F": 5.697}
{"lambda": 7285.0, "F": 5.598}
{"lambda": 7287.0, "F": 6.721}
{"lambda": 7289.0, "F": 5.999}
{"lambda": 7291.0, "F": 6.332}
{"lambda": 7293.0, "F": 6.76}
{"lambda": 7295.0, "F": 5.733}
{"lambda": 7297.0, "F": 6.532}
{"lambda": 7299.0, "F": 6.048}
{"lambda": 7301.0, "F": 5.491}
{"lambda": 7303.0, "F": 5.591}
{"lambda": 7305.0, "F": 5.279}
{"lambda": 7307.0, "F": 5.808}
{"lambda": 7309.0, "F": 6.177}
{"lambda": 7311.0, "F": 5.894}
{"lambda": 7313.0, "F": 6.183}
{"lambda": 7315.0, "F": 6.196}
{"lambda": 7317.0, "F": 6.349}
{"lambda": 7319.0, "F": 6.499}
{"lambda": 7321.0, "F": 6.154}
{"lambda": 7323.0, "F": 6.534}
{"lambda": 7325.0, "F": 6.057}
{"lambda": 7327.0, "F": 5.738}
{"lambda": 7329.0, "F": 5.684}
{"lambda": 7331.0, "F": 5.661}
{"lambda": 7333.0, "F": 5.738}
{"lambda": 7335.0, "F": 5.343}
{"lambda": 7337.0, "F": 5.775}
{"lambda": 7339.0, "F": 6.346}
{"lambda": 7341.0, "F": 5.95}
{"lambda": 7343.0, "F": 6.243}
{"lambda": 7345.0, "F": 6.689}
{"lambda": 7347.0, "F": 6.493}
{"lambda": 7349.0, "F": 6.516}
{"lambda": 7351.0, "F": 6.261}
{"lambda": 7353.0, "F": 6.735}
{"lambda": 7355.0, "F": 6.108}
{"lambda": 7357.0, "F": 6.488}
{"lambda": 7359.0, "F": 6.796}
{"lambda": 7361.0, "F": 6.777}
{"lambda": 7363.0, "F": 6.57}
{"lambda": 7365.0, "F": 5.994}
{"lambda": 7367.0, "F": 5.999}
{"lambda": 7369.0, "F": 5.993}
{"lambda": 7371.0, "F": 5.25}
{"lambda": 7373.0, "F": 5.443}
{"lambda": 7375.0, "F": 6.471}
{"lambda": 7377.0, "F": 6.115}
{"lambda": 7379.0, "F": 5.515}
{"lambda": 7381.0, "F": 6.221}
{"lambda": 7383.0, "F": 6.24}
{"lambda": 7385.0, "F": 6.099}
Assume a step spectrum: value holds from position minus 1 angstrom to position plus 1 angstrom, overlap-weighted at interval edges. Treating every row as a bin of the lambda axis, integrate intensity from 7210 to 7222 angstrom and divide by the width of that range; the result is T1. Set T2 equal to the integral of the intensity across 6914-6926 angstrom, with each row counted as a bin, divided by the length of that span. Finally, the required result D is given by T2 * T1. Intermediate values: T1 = 6.24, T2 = 5.64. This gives 35.2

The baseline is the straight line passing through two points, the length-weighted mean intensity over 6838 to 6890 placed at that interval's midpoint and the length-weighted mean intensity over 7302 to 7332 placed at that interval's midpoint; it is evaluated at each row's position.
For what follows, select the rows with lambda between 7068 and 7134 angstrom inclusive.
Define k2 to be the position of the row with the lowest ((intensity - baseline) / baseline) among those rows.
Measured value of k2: 7083.0 angstrom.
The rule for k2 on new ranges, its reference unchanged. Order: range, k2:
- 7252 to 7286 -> 7279.0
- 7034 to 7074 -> 7063.0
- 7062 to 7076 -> 7063.0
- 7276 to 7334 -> 7279.0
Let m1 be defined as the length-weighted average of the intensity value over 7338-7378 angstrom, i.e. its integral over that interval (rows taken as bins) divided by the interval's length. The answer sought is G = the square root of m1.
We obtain 2.50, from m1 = 6.26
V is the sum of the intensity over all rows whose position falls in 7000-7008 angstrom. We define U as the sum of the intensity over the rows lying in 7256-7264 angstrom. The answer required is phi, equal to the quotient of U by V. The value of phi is 0.92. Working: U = 22.4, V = 24.3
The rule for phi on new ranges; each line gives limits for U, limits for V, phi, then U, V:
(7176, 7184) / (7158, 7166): 1.12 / 25.3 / 22.7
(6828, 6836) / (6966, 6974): 0.88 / 20.5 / 23.2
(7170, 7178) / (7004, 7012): 0.91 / 23.5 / 25.8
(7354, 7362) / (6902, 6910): 1.26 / 26.2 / 20.8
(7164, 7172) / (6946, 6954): 1.00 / 23.0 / 22.9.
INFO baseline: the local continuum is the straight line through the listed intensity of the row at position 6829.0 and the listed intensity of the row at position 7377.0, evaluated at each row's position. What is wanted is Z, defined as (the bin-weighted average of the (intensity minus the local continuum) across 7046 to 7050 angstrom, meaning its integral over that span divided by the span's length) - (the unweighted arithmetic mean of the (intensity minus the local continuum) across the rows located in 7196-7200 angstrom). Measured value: 1.0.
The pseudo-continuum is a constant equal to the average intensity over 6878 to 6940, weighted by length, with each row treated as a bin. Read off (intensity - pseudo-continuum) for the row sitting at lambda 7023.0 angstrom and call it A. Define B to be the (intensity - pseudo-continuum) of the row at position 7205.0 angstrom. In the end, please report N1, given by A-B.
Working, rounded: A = 0.5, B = 0.51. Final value -0.06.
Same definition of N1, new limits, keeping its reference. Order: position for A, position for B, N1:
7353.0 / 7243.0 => 1.64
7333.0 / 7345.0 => -0.95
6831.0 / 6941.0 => -0.58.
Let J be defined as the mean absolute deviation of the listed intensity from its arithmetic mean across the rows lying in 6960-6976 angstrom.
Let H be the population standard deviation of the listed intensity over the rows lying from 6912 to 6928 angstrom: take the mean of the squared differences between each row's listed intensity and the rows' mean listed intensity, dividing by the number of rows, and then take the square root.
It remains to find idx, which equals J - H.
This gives -0.14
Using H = 0.33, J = 0.20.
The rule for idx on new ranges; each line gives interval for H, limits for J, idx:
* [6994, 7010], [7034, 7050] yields -0.19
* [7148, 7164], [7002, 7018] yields 0.04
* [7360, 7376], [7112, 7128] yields -0.23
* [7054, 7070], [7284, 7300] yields -0.04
